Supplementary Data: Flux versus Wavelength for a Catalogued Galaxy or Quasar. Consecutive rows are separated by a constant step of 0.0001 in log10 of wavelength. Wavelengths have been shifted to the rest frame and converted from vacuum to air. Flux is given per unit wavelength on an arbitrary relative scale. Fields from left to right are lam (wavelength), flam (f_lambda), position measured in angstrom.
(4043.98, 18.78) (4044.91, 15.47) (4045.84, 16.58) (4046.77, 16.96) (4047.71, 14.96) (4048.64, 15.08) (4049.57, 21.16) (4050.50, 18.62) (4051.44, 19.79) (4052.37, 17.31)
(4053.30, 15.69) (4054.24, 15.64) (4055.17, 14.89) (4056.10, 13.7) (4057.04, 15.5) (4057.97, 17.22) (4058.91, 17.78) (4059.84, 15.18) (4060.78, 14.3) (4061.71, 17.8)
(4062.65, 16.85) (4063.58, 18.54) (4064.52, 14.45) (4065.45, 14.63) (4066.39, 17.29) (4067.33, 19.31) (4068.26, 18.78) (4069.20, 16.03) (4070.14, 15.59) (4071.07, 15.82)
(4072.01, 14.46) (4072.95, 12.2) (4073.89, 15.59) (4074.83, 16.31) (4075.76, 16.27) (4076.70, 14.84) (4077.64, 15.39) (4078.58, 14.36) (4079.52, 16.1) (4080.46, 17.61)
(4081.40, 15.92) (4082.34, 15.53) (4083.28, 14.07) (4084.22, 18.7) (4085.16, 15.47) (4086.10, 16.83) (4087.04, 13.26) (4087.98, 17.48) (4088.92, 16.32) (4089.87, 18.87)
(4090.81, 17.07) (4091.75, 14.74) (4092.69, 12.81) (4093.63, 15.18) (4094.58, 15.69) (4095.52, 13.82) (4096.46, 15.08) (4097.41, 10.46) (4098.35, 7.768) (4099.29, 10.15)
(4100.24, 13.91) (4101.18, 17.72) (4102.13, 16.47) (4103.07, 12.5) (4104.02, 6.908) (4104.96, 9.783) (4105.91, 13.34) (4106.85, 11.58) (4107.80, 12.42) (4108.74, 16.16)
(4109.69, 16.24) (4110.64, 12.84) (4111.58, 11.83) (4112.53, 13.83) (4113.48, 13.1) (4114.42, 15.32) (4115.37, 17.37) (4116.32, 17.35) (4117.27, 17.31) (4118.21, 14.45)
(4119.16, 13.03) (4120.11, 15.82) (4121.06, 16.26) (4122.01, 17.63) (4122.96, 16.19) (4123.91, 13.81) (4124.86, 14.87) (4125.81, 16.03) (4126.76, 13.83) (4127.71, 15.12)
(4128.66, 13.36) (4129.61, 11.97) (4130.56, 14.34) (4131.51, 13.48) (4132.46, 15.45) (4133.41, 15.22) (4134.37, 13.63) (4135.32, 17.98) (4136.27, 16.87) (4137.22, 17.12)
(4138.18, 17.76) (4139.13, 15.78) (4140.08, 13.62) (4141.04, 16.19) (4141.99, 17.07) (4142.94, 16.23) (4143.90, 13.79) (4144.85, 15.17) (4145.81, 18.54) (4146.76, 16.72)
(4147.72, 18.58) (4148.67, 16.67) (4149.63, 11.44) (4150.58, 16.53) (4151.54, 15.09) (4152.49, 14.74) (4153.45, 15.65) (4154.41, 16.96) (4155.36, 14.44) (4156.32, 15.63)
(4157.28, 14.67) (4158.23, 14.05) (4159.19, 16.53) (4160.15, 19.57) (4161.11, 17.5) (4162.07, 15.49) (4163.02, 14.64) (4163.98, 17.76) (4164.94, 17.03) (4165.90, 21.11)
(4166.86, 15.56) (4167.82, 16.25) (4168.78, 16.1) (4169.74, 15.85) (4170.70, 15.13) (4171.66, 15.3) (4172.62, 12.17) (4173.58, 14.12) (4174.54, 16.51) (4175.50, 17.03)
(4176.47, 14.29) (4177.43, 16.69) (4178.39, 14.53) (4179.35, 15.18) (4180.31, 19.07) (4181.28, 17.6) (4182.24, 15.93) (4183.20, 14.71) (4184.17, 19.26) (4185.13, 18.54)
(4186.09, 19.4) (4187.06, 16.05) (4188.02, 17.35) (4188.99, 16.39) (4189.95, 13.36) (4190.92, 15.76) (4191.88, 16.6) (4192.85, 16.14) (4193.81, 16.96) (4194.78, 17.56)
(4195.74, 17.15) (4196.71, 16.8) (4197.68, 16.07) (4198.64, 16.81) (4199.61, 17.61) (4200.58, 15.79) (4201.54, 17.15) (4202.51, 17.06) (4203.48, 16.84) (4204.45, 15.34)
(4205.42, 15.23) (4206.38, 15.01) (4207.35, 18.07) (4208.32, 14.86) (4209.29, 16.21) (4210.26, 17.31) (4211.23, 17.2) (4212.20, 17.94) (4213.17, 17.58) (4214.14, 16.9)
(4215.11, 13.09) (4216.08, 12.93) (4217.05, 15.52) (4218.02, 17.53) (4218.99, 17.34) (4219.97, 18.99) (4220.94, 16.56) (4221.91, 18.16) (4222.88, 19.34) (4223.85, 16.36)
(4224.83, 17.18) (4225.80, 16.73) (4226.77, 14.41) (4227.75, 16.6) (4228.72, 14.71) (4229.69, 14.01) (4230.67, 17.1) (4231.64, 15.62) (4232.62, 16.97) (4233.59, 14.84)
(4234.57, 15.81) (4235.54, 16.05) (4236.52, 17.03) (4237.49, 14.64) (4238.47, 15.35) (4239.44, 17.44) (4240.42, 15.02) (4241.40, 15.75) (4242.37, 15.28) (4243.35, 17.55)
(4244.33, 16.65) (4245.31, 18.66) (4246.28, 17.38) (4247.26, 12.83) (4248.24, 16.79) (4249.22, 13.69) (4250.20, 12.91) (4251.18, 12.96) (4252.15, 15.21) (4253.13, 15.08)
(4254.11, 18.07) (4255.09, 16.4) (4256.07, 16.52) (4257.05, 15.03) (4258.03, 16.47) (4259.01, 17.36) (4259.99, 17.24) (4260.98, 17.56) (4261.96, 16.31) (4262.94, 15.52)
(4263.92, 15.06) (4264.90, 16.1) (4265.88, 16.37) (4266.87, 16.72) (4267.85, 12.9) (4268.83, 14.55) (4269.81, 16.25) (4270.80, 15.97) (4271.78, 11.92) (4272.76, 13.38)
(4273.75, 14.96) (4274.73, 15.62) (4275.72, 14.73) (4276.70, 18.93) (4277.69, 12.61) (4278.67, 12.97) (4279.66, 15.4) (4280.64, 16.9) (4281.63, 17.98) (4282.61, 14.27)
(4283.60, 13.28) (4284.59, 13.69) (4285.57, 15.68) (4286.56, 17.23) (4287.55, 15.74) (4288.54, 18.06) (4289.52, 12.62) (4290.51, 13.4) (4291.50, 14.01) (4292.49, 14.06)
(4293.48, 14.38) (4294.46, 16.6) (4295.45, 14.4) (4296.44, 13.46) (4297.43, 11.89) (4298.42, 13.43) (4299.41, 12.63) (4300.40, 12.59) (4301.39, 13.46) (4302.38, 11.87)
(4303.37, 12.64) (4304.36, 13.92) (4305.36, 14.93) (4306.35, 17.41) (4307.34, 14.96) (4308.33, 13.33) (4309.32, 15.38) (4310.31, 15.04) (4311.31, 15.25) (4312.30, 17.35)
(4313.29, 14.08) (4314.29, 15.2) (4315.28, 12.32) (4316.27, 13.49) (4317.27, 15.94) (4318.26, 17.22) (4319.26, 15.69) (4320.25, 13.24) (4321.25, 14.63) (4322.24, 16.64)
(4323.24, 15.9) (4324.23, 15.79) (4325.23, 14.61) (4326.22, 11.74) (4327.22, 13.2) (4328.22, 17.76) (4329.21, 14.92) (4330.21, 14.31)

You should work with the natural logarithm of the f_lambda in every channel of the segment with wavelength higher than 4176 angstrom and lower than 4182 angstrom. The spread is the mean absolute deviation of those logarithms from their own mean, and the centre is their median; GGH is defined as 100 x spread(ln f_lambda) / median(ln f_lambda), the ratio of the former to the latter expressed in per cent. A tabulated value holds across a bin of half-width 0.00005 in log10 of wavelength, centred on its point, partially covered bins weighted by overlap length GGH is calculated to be 3.5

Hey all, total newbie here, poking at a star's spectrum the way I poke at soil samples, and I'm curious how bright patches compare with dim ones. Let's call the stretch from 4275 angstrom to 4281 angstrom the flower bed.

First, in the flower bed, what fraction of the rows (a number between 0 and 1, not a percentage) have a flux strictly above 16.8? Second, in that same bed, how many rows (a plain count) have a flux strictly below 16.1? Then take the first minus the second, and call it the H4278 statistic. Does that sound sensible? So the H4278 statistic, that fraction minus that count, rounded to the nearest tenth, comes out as -3.7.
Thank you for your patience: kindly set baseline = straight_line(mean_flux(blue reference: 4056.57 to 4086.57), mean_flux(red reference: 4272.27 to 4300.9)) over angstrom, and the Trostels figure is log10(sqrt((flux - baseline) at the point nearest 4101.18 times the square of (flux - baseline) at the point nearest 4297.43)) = 0.56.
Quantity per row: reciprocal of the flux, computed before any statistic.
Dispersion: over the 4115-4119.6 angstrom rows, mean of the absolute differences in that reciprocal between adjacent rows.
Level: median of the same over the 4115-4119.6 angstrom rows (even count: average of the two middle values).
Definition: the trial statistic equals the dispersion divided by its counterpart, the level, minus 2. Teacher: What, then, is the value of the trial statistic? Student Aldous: -1.92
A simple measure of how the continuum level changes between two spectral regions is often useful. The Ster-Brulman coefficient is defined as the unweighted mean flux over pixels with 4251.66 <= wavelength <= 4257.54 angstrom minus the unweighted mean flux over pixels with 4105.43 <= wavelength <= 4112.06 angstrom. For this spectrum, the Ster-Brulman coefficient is 3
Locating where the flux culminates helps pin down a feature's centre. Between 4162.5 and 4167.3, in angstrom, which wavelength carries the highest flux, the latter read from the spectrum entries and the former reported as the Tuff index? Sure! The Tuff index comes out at 4165.90 angstrom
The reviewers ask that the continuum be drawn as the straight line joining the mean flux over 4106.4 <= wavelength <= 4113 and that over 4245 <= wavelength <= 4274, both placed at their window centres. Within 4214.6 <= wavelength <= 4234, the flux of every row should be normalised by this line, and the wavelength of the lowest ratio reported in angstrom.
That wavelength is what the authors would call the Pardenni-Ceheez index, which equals 4216.08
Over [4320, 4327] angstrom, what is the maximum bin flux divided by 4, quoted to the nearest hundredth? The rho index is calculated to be 4.16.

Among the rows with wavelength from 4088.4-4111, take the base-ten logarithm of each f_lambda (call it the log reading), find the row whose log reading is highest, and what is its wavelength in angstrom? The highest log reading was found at 4089.87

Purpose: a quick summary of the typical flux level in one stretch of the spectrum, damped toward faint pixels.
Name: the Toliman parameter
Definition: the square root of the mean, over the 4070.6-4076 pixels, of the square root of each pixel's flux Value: 1.97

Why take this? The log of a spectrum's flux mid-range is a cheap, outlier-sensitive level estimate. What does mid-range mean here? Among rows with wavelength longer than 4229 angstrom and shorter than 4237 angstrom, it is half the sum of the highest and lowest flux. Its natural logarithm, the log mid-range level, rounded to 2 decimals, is 2.74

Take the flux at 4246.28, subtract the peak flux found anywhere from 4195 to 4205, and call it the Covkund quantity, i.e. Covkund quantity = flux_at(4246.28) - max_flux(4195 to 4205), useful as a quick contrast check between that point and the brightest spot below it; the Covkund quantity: 0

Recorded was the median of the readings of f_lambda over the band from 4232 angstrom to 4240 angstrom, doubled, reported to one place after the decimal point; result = 31.9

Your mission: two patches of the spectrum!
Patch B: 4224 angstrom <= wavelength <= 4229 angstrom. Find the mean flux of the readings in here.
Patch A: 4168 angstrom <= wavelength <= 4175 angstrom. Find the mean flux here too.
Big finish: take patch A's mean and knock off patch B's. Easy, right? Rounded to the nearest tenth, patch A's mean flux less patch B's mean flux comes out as -0.9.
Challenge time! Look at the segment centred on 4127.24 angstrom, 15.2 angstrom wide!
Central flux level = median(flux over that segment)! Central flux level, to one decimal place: 15.0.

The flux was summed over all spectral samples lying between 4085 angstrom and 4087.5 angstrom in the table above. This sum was 45.6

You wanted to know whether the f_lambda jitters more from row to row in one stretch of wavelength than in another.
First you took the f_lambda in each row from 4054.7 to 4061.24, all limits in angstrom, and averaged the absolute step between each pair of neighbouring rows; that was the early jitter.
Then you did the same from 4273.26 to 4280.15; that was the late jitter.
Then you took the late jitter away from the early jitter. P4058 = -1.0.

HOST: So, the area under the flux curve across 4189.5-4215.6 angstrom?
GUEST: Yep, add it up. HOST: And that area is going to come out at 428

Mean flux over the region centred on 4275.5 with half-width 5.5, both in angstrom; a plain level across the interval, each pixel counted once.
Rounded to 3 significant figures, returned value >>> 14.9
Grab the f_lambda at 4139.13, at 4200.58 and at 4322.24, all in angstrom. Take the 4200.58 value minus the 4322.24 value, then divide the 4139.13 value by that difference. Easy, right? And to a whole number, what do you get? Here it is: -19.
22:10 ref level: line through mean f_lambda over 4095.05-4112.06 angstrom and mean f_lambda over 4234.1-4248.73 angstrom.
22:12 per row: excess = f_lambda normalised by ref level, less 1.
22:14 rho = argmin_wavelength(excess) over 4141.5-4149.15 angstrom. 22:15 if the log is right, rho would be 4143.90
